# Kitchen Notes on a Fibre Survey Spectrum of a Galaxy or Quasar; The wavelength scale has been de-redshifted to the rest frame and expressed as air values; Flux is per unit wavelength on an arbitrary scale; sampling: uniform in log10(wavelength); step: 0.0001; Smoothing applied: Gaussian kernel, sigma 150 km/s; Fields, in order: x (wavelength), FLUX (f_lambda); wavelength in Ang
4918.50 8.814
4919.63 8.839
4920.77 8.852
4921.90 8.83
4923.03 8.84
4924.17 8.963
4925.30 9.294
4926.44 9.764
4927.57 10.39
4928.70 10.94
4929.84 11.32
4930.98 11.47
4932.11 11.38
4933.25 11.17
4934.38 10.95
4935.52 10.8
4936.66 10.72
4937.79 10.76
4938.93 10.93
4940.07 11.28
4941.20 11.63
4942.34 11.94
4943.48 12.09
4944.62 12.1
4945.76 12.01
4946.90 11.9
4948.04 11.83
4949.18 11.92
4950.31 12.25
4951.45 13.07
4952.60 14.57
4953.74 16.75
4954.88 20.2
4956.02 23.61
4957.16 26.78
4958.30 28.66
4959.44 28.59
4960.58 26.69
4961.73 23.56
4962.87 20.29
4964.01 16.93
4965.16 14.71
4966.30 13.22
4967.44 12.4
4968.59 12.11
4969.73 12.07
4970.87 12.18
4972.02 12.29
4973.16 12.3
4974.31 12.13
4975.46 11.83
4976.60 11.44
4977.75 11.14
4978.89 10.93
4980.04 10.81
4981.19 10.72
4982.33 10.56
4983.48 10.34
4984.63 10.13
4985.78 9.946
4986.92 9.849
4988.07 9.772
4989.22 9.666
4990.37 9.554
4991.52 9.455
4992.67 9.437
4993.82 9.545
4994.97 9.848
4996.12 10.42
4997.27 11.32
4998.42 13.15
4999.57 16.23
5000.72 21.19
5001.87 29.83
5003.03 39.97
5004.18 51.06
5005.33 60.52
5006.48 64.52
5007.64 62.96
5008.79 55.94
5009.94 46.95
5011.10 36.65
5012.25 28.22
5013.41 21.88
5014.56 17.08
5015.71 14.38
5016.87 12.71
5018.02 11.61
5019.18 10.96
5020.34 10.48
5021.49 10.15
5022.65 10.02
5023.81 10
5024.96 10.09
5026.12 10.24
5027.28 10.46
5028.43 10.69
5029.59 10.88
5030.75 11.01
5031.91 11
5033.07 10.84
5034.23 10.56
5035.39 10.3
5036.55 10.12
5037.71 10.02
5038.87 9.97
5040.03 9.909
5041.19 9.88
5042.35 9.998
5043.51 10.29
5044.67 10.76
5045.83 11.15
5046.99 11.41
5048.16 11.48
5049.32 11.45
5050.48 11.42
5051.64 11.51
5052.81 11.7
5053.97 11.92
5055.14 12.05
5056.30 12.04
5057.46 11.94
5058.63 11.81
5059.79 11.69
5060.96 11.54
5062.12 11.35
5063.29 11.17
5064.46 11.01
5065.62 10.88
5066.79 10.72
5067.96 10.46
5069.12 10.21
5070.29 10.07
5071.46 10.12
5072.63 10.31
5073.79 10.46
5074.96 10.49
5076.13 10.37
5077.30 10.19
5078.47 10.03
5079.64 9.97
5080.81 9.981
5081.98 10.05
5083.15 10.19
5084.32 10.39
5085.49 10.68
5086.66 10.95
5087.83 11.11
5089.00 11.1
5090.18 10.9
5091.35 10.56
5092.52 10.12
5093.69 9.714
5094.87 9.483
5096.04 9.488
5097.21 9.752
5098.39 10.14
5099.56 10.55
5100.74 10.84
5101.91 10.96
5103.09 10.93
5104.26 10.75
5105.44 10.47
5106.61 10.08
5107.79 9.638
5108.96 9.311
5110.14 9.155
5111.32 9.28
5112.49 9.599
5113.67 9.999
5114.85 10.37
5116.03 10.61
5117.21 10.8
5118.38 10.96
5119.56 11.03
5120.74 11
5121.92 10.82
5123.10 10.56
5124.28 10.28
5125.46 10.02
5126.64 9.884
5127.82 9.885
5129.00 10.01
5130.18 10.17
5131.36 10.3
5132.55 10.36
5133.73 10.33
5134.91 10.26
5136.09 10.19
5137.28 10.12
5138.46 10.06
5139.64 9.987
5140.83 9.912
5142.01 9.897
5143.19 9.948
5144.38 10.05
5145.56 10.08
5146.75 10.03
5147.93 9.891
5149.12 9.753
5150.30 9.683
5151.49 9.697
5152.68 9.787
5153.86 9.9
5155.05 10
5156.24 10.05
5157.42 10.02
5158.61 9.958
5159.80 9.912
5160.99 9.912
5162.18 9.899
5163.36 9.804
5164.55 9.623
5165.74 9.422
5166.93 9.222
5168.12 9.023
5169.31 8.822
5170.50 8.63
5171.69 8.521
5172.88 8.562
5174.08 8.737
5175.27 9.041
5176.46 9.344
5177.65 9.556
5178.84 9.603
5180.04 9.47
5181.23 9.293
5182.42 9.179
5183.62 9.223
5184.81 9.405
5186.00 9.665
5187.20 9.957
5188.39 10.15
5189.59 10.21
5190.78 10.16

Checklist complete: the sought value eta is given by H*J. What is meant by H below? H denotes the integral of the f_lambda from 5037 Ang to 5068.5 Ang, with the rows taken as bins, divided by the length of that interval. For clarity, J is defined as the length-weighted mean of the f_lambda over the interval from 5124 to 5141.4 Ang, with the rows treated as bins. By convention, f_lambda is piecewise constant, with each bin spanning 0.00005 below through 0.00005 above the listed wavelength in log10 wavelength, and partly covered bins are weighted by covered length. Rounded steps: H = 11.1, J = 10.1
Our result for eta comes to 112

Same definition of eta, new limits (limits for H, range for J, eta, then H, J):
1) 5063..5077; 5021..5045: 109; 10.5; 10.3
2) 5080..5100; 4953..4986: 161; 10.3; 15.7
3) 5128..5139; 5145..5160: 101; 10.2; 9.9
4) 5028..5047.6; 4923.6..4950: 117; 10.5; 11.1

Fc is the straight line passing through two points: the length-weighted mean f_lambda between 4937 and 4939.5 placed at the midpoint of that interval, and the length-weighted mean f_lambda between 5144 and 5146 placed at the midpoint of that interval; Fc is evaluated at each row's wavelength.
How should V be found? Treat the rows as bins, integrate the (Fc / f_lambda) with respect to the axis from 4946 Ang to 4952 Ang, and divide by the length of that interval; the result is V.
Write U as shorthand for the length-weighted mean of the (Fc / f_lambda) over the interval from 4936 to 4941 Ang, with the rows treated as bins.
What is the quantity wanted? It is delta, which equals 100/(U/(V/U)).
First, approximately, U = 0.99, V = 0.89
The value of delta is 91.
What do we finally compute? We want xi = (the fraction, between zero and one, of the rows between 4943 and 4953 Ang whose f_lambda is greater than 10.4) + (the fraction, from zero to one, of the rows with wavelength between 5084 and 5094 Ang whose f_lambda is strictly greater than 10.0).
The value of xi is 1.9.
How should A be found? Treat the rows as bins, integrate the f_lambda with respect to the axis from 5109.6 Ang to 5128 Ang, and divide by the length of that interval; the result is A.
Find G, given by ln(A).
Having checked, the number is 2.33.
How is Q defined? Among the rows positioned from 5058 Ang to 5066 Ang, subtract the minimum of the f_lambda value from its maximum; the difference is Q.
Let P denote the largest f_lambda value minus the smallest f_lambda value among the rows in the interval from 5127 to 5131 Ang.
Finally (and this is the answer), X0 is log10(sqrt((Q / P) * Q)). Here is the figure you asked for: 0.2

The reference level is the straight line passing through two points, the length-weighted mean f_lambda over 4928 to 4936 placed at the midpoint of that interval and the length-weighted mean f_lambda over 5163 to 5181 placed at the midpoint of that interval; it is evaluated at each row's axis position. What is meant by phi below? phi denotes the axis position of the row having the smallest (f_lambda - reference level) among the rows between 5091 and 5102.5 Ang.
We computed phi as 5094.87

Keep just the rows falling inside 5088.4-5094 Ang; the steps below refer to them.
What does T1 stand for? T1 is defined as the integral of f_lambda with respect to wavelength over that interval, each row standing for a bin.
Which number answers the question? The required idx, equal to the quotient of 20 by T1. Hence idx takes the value 0.34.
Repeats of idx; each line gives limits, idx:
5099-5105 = 0.31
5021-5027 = 0.33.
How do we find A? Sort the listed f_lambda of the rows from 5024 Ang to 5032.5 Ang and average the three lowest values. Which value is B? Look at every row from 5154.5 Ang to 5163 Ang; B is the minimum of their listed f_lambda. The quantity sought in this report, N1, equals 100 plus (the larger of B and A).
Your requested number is 110.3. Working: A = 10.3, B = 9.899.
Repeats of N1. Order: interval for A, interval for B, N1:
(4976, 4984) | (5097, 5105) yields 110.5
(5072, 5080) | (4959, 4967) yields 113.2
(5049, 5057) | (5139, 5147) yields 111.5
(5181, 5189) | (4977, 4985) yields 110.1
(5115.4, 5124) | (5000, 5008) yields 121.2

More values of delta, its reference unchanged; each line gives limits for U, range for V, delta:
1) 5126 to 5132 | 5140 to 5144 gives 100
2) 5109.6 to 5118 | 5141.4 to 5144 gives 97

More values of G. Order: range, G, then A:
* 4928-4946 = 2.43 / 11.3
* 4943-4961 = 2.87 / 17.7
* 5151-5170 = 2.27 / 9.7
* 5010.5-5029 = 2.69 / 14.8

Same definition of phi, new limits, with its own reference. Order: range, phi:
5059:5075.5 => 5070.29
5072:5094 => 5093.69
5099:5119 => 5110.14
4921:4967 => 4921.90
